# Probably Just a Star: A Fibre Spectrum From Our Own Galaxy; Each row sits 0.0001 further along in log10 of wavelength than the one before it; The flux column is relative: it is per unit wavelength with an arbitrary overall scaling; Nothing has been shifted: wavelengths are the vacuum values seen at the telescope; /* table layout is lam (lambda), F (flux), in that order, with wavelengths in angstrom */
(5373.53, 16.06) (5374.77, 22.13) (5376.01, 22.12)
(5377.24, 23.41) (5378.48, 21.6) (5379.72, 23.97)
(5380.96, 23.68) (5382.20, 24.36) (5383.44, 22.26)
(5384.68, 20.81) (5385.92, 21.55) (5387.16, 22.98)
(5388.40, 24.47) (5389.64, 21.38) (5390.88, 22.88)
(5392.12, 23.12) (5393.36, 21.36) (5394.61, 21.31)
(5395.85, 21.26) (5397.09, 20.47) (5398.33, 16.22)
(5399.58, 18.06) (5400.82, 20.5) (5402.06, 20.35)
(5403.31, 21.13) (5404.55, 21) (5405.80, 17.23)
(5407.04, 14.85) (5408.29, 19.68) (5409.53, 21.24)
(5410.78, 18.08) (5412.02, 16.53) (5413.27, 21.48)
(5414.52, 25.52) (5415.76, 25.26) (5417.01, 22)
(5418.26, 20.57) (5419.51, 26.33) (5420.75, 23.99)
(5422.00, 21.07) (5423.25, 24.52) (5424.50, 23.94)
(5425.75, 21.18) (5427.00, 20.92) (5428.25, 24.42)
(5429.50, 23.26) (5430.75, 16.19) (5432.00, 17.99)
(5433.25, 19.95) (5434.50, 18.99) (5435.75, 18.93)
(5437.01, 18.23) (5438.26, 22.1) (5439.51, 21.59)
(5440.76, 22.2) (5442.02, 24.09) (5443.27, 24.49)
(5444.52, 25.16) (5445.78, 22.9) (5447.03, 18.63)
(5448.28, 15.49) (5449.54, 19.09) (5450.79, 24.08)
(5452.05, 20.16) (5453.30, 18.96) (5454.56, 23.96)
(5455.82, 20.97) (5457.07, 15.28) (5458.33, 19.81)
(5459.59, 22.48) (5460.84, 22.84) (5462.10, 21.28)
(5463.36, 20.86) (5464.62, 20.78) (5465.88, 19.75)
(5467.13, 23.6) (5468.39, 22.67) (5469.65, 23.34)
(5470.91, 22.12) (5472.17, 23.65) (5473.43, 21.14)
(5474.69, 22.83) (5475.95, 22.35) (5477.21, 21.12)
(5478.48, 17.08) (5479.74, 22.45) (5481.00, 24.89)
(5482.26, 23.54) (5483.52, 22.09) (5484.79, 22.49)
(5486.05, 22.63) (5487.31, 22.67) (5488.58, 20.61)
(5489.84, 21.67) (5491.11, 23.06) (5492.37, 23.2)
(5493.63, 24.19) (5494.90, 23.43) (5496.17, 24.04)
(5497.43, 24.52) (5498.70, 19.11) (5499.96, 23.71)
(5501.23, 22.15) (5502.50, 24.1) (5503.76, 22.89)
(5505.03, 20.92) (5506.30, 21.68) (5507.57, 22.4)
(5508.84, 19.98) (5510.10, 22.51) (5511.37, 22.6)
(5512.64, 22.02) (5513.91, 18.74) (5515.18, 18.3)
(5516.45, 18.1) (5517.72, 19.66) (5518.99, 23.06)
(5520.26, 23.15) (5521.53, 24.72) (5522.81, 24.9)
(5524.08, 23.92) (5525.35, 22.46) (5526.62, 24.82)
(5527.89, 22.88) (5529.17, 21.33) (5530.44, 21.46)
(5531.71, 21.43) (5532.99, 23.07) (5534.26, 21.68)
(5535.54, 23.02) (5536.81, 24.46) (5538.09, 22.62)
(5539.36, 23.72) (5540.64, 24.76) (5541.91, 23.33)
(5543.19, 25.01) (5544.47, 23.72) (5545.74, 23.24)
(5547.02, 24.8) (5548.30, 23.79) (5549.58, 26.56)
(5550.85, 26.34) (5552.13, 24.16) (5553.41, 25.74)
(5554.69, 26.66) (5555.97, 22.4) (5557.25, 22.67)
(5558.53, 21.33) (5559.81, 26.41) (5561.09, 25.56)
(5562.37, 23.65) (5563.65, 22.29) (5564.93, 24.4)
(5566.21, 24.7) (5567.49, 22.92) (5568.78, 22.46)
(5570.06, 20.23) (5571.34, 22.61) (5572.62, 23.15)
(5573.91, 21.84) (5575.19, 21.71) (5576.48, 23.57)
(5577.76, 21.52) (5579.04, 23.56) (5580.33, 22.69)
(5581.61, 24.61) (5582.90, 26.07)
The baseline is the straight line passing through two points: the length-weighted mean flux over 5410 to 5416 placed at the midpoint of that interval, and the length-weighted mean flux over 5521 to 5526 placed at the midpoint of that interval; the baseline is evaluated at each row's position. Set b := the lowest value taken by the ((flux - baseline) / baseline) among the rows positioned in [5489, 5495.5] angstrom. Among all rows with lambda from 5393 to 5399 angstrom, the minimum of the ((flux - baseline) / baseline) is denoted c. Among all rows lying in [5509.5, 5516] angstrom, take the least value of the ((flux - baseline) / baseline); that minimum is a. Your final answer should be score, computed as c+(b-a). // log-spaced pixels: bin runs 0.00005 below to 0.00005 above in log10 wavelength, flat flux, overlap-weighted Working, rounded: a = -0.23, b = -0.062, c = -0.22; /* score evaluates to -0.05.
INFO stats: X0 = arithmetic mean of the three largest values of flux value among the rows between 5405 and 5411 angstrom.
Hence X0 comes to 19.7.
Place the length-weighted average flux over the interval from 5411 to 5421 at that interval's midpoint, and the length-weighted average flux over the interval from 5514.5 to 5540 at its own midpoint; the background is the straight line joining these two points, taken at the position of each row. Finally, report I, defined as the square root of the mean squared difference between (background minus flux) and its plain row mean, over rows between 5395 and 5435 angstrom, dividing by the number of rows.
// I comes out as 2.9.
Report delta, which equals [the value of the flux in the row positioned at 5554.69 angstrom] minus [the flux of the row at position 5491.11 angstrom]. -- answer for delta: 4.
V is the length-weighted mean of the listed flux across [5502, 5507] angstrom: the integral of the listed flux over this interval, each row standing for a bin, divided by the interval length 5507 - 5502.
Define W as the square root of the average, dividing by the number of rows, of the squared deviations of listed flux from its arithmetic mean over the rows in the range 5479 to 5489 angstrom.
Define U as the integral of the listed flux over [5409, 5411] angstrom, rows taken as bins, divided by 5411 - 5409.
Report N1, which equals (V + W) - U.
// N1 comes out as 3.63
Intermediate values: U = 19.9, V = 22.35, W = 1.1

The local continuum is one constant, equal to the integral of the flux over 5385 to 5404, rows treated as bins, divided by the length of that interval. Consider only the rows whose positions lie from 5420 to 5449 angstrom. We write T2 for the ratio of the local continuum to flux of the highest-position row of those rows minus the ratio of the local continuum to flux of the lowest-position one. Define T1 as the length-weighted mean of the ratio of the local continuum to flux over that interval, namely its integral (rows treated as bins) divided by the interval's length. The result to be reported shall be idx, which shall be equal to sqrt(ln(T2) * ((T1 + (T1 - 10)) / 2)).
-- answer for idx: 1.7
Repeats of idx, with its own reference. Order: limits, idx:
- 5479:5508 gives 5.0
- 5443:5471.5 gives 3.1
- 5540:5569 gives 3.2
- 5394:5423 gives 4.2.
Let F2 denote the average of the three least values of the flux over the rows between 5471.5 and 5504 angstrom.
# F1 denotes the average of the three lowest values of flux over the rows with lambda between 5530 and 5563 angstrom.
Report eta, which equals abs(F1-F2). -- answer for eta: 2.5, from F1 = 21.4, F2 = 19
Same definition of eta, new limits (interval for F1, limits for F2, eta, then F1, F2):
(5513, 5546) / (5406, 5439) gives 2.5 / 18.4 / 16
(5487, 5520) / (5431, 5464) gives 2.1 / 18.4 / 16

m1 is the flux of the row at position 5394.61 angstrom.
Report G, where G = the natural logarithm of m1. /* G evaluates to 3.06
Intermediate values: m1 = 21.31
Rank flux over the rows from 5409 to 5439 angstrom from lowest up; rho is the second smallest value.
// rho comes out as 16.53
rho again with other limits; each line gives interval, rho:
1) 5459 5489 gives 19.75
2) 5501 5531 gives 18.3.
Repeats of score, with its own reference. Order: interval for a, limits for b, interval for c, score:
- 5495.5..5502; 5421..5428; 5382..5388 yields 0.17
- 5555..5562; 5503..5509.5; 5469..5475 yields -0.08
